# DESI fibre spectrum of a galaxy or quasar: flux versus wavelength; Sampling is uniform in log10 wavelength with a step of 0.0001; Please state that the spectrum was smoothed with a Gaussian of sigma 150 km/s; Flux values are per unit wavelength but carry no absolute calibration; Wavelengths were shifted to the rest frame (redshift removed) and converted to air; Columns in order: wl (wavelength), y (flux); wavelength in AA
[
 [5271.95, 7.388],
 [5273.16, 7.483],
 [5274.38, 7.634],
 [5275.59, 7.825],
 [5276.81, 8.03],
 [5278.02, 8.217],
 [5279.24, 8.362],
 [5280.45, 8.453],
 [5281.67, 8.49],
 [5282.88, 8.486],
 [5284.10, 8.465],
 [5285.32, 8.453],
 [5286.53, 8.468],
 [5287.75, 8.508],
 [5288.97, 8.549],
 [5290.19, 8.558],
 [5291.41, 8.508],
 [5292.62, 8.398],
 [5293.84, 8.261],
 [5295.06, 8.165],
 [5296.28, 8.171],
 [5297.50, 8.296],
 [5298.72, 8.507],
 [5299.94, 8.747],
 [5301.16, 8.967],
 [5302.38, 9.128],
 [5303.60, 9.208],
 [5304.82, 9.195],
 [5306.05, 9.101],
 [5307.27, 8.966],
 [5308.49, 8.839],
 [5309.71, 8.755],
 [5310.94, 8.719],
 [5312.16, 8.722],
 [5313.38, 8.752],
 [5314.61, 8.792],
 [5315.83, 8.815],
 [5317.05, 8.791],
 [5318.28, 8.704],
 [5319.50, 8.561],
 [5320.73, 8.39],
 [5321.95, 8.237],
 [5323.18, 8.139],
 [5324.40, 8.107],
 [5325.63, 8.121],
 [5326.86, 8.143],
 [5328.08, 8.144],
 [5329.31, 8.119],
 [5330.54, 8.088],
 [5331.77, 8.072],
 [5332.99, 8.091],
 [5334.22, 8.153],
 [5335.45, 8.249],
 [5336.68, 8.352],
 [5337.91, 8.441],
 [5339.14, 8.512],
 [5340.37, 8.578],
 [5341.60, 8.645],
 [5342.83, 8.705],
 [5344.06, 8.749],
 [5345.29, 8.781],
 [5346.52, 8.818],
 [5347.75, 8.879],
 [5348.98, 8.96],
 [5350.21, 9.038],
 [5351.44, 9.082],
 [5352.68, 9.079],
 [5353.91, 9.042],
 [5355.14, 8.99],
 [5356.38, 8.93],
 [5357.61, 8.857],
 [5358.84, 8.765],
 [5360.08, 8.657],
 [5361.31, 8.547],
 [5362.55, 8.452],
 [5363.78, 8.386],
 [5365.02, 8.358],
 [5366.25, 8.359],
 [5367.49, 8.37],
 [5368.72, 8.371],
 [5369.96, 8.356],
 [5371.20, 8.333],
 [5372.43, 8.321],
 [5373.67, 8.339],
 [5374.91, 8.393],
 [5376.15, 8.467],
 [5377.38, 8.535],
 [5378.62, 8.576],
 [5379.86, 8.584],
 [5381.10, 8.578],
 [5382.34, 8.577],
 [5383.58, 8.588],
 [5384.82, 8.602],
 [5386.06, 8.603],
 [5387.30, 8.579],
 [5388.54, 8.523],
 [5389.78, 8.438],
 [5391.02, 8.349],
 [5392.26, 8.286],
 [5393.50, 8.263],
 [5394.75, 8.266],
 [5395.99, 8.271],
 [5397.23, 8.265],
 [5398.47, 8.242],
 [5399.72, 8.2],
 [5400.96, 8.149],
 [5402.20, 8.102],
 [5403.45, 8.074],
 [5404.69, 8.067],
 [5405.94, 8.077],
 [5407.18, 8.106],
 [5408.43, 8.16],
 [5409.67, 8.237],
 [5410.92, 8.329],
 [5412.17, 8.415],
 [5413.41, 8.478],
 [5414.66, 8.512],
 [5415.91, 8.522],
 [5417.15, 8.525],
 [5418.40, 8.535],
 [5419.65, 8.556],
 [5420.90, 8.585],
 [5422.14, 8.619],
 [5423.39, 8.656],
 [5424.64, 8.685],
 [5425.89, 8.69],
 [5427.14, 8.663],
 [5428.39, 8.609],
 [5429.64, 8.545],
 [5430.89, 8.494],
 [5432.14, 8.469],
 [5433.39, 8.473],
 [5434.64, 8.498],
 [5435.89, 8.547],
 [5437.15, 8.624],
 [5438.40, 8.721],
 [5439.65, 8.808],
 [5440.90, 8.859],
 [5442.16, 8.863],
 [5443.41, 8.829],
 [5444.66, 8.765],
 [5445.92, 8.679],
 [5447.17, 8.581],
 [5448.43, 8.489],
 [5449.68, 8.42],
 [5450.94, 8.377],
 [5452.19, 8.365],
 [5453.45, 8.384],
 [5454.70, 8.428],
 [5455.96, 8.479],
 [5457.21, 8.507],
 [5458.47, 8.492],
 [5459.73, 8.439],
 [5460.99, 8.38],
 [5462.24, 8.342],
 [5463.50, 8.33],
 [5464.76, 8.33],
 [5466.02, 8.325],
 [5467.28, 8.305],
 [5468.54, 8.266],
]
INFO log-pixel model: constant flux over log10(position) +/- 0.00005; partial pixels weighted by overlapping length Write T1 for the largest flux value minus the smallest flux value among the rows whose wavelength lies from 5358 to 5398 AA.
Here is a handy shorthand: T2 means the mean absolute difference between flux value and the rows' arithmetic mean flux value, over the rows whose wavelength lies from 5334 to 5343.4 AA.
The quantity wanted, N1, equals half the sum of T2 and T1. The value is 0.33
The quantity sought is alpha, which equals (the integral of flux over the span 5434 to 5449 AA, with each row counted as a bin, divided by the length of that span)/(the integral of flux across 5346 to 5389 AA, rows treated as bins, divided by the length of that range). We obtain 1.01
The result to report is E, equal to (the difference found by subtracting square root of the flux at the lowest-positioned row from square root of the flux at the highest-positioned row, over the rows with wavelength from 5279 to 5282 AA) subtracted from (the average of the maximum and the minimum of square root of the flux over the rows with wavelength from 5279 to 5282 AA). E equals 2.88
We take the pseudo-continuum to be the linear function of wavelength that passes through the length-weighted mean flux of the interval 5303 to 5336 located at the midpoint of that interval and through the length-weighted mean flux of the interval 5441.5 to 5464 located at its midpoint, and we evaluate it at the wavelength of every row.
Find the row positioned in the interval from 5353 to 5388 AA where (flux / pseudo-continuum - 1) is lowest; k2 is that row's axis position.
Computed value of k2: 5372.43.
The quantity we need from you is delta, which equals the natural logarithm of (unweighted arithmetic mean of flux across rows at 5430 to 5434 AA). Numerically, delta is 2.14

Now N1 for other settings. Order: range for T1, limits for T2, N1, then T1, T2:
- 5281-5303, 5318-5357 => 0.64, 1.0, 0.32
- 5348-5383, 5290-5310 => 0.54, 0.8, 0.31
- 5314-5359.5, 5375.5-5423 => 0.59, 1.0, 0.17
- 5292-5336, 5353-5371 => 0.68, 1.1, 0.23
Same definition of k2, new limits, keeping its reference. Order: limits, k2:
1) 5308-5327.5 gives 5324.40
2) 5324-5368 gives 5331.77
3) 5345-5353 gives 5345.29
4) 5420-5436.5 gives 5432.14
